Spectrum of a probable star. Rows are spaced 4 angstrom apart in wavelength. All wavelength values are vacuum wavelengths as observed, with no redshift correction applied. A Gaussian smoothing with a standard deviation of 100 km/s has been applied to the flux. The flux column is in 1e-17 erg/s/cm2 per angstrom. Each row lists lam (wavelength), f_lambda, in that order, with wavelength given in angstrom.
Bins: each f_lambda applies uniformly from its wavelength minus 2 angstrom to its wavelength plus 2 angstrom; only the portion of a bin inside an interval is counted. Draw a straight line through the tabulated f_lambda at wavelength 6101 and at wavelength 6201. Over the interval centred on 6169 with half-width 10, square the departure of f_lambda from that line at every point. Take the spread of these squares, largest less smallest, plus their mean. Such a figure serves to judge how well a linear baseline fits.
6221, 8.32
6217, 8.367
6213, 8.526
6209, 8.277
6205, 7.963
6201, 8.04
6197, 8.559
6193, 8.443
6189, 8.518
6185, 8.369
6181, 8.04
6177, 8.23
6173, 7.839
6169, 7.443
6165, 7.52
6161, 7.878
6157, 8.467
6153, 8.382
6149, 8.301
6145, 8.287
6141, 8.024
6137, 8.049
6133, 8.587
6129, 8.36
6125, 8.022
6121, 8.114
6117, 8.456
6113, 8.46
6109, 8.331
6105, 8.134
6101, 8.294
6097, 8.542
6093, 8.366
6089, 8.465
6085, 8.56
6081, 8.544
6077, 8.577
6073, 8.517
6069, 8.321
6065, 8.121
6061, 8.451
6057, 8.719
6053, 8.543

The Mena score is 0.64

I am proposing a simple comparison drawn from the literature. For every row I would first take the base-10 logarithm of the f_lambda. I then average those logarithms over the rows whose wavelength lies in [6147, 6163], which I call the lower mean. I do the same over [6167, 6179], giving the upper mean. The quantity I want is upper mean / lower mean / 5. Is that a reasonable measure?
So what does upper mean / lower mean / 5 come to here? 0.195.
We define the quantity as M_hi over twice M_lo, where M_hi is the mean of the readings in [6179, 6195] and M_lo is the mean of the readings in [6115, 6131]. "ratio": 0.51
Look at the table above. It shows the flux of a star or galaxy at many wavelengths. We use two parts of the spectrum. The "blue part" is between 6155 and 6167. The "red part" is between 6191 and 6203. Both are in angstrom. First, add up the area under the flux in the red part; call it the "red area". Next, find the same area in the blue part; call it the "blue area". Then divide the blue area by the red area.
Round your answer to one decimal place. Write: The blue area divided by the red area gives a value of 1.0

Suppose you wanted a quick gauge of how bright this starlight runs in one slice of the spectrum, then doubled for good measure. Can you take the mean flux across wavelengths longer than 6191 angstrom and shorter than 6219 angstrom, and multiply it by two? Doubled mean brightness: 16.6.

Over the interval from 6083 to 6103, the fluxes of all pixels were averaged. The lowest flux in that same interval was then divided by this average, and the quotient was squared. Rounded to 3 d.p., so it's 0.964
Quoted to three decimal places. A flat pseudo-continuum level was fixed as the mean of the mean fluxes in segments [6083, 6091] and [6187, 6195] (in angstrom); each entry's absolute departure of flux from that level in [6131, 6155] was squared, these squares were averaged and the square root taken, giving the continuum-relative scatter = 0.296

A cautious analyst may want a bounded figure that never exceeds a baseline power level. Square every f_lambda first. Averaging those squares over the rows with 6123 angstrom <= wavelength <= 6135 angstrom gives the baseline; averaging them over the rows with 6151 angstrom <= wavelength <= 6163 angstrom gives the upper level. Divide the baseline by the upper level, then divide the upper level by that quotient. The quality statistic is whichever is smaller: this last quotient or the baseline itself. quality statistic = 66.7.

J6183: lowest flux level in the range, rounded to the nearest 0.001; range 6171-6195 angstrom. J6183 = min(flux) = 7.839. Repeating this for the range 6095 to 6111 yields 8.134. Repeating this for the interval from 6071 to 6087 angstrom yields 8.517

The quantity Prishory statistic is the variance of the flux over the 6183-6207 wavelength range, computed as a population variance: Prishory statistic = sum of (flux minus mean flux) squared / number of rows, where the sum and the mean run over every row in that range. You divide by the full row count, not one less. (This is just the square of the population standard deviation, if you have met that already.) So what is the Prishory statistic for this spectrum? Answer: 0.05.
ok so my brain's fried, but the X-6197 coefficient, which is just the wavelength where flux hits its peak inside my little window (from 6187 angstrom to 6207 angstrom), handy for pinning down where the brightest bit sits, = 6197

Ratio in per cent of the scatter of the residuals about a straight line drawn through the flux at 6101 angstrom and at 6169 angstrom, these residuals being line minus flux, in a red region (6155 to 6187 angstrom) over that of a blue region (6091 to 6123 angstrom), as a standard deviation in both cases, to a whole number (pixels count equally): 250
